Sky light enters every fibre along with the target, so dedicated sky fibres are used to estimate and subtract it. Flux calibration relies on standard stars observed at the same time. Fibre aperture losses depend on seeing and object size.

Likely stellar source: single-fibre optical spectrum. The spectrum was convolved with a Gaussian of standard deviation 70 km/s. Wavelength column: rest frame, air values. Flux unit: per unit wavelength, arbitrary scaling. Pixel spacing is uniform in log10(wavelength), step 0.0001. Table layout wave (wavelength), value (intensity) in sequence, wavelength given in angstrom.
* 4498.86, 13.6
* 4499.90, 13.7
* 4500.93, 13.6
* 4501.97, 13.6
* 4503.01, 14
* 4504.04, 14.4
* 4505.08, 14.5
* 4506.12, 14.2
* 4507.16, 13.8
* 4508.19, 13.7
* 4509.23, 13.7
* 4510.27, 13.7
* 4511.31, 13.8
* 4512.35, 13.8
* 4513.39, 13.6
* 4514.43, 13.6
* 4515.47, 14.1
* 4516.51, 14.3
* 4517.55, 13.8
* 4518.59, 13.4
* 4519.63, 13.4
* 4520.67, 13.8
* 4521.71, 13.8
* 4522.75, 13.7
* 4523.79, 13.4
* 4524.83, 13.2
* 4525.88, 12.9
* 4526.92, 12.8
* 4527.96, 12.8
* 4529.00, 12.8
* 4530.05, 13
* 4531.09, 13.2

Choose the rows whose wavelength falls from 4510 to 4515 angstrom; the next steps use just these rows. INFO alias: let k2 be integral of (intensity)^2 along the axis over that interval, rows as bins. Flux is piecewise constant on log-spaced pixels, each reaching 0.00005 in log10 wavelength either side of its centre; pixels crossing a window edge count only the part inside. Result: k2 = 938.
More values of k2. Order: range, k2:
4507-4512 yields 944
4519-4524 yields 930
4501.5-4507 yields 1097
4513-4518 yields 965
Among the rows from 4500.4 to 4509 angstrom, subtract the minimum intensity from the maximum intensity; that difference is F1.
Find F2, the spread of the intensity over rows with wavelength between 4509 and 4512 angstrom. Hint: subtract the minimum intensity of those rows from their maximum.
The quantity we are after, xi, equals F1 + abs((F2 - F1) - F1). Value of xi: 2.6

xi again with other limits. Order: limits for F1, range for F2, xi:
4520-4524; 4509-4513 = 1.1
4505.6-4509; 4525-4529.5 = 1.4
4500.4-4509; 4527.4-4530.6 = 2.5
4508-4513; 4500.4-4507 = 0.8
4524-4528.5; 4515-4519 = 0.5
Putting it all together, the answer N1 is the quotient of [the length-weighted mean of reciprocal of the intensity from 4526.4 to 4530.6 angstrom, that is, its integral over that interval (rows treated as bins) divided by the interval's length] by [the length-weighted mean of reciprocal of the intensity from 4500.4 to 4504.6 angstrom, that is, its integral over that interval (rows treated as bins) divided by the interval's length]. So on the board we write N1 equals 1.08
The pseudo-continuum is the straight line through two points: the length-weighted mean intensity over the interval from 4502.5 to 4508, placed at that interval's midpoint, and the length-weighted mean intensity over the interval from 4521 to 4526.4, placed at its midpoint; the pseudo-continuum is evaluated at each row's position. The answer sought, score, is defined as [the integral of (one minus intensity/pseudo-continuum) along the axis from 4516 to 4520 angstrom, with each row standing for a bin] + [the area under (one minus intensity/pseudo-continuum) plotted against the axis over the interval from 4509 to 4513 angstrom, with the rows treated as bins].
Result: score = 0.03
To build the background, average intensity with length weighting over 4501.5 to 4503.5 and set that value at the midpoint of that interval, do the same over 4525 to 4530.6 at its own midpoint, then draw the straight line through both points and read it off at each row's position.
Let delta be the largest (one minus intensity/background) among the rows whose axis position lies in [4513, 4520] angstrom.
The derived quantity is -0.015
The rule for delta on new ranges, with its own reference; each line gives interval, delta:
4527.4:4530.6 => 0.005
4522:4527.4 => 0.008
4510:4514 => -0.015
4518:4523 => -0.015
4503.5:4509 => -0.009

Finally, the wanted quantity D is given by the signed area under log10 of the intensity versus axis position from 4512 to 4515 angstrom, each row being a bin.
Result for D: 3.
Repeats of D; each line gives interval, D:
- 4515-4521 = 7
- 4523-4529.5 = 7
